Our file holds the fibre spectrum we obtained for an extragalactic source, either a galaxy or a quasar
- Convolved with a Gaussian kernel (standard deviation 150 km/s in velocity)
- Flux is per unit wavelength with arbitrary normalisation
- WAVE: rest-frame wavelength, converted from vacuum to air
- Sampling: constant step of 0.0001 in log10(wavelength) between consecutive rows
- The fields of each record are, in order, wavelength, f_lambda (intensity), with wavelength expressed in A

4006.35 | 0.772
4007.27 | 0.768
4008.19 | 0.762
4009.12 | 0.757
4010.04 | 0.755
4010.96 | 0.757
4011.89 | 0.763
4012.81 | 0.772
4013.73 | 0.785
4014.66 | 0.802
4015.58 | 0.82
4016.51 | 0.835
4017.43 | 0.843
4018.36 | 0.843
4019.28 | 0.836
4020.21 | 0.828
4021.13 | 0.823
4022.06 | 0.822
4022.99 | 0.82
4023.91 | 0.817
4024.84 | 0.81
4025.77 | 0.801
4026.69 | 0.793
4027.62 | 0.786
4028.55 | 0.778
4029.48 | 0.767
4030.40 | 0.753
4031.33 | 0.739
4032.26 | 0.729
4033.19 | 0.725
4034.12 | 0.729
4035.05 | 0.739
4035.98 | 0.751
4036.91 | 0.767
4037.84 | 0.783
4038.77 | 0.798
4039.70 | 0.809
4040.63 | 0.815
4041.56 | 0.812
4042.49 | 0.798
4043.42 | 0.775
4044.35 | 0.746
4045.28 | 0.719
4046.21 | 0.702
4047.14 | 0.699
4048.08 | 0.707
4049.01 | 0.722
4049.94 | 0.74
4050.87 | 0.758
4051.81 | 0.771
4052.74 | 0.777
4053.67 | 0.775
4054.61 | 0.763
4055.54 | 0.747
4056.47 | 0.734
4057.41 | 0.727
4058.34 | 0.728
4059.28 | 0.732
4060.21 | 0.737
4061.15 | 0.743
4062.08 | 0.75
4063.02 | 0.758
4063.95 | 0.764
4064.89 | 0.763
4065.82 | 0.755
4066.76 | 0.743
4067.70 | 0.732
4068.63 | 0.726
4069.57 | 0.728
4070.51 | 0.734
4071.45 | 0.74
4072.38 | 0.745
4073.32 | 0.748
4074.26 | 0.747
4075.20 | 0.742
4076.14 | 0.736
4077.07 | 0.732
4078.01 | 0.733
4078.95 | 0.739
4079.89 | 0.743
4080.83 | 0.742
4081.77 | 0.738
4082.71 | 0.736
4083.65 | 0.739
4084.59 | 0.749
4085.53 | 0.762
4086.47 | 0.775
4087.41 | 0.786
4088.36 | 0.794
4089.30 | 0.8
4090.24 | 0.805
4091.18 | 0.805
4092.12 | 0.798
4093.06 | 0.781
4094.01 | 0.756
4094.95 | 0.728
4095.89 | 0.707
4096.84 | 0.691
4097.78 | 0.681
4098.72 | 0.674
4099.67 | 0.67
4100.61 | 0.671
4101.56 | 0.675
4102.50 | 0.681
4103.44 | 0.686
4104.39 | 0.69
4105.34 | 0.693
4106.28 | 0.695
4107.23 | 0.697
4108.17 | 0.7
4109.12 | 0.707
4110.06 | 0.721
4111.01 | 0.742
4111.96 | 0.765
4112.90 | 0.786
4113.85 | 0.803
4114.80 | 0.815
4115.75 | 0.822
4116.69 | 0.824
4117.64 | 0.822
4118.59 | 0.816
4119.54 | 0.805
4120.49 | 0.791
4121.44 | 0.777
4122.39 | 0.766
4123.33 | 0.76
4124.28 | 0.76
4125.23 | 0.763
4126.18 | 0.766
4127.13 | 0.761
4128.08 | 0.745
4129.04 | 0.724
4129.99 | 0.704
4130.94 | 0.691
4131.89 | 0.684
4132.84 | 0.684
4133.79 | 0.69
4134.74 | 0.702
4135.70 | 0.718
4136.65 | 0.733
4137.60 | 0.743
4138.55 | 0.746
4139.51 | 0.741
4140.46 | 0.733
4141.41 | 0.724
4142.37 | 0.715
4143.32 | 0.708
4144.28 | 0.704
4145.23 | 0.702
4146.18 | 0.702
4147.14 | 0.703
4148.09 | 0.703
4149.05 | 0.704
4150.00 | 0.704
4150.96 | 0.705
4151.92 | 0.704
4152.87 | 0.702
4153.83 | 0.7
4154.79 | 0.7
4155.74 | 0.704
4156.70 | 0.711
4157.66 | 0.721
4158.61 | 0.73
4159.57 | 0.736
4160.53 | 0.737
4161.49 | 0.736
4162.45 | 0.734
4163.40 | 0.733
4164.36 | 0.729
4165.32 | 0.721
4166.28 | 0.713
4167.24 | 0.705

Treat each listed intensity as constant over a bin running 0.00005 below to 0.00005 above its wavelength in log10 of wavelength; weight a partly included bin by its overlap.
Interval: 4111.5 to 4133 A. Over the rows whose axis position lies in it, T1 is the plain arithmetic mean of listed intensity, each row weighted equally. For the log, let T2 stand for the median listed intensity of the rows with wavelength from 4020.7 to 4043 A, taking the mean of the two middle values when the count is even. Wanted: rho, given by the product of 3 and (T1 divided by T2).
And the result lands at 2.91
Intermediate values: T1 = 0.767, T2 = 0.79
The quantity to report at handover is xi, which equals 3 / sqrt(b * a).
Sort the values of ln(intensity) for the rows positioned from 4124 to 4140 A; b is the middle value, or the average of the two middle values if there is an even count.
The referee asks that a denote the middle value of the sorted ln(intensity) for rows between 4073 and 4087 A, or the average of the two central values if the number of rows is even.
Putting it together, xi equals 9.9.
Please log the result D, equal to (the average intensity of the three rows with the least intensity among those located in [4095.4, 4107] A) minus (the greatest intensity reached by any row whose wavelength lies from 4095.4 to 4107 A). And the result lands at -0.035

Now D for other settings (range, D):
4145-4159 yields -0.029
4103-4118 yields -0.134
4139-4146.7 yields -0.038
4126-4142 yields -0.080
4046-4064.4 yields -0.074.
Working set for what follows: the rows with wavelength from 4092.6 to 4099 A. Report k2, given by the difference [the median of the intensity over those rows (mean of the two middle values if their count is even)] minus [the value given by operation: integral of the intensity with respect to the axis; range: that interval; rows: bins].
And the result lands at -4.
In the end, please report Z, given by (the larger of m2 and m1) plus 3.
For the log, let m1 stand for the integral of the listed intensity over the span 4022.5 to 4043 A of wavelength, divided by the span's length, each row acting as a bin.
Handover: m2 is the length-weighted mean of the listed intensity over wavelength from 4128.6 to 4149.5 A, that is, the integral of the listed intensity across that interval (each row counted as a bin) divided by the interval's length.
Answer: 3.78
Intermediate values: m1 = 0.778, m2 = 0.712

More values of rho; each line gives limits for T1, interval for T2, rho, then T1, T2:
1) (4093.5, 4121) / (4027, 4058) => 2.93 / 0.735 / 0.75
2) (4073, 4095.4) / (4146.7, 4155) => 3.24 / 0.759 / 0.70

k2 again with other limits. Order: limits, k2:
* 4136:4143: -4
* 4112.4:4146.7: -25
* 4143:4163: -14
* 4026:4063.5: -28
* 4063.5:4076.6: -9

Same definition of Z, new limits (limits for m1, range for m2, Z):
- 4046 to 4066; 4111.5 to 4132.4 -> 3.77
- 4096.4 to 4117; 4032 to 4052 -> 3.75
